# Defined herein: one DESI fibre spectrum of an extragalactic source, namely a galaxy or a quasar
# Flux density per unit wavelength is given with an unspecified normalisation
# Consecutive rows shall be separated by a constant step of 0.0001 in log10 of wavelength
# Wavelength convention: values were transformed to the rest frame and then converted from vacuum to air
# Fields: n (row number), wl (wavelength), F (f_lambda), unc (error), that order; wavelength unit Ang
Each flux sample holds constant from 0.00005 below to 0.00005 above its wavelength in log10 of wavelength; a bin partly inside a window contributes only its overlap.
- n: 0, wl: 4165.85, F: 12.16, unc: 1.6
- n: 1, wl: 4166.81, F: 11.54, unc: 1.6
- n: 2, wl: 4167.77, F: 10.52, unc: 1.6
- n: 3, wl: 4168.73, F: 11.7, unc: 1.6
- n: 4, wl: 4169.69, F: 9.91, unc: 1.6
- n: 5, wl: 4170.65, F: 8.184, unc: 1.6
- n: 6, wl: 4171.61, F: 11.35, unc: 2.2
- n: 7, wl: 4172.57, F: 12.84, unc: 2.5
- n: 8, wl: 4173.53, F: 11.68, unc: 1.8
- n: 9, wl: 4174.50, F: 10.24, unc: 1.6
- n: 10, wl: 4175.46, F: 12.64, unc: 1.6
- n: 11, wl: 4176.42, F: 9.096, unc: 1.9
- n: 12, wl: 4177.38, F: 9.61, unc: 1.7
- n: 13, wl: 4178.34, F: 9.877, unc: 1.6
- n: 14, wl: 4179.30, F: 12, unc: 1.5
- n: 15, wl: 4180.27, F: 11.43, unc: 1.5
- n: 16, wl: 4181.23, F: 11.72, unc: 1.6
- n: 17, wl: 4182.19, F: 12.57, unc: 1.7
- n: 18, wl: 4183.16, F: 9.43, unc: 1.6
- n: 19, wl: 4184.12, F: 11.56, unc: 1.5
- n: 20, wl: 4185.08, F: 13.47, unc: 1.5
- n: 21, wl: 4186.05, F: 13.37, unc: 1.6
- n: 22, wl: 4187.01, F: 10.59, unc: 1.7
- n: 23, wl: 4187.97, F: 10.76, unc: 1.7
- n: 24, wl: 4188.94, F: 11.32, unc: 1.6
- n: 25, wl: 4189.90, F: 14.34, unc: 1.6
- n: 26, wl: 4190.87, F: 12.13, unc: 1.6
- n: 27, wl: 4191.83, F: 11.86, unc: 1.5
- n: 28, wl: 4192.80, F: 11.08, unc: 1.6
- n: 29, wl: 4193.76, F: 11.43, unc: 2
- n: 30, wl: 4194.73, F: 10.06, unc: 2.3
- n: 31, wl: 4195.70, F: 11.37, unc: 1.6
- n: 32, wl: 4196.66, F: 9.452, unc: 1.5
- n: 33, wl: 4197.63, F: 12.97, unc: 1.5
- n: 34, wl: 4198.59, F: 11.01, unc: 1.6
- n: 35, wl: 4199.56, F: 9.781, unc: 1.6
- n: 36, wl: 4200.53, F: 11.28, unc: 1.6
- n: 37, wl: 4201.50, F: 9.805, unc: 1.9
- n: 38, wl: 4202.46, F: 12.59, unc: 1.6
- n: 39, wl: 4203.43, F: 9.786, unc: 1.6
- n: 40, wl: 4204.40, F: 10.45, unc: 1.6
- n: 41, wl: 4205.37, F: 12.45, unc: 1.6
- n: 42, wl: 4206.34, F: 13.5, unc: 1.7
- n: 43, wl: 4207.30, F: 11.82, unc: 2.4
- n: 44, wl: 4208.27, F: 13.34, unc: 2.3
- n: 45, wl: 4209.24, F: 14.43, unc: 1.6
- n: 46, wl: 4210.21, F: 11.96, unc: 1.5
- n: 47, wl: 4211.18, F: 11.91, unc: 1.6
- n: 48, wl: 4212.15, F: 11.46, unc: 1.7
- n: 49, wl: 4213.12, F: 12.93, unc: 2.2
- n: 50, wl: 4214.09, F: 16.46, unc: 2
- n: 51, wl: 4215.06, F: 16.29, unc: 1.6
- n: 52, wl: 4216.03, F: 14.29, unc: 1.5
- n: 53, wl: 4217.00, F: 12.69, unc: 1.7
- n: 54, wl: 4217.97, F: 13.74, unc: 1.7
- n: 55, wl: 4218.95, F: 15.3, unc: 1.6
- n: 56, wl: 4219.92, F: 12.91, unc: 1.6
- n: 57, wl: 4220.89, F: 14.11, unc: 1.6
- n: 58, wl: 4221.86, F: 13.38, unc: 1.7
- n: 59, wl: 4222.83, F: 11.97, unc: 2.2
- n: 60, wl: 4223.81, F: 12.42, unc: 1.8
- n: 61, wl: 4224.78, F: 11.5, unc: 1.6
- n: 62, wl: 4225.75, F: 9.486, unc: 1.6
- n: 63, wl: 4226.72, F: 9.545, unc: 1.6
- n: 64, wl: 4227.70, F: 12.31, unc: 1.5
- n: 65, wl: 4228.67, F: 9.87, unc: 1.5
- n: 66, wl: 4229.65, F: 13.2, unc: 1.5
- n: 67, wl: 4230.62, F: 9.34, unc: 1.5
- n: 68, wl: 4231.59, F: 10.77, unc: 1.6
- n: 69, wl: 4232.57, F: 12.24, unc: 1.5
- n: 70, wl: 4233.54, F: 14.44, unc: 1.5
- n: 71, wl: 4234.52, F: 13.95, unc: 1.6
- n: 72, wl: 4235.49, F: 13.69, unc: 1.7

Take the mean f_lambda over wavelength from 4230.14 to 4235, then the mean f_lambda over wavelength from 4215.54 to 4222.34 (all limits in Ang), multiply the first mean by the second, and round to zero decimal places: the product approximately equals 167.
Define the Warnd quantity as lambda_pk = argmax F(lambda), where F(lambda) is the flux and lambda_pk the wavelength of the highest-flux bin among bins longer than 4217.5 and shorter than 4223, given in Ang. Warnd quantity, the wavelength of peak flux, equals 4218.95 Ang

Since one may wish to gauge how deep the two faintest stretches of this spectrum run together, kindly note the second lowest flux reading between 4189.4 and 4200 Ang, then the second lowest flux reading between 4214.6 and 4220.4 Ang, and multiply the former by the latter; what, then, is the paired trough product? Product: 126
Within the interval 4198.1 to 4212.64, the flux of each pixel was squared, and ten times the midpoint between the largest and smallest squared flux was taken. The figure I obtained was 1519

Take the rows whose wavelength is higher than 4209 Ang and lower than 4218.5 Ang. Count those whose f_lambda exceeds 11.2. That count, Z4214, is 10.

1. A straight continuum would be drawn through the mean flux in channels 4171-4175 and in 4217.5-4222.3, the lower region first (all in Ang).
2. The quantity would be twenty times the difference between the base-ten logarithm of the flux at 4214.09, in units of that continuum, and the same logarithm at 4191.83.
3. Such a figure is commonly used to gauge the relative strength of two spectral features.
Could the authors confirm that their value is 2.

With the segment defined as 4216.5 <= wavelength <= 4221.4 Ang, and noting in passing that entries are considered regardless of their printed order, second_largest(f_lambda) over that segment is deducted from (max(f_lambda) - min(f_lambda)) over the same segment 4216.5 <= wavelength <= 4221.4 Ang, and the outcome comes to -11.5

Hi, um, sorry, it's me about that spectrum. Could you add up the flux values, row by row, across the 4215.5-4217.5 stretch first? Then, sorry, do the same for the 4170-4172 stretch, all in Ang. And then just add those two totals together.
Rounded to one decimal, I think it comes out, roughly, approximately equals 46.5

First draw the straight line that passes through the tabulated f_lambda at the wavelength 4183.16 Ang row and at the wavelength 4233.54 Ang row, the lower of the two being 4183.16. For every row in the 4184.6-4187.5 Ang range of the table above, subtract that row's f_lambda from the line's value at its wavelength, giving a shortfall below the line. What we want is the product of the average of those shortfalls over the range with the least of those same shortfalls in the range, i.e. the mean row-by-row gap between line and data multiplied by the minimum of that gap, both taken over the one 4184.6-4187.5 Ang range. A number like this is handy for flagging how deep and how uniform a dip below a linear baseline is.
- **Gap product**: 10.6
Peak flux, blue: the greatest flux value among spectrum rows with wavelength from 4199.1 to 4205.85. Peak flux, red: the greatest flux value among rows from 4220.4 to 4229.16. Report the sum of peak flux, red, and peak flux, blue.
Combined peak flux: 26.7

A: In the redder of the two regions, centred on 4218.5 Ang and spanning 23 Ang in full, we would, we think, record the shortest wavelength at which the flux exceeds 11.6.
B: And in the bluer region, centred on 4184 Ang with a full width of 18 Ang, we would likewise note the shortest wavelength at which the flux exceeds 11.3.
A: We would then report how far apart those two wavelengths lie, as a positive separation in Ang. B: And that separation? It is 31.8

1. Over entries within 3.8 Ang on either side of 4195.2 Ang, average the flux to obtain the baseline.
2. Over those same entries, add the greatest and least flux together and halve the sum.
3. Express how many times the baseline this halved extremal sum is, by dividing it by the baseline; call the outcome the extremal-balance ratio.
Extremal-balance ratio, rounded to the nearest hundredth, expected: 1.01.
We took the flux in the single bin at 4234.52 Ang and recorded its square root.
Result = 3.73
